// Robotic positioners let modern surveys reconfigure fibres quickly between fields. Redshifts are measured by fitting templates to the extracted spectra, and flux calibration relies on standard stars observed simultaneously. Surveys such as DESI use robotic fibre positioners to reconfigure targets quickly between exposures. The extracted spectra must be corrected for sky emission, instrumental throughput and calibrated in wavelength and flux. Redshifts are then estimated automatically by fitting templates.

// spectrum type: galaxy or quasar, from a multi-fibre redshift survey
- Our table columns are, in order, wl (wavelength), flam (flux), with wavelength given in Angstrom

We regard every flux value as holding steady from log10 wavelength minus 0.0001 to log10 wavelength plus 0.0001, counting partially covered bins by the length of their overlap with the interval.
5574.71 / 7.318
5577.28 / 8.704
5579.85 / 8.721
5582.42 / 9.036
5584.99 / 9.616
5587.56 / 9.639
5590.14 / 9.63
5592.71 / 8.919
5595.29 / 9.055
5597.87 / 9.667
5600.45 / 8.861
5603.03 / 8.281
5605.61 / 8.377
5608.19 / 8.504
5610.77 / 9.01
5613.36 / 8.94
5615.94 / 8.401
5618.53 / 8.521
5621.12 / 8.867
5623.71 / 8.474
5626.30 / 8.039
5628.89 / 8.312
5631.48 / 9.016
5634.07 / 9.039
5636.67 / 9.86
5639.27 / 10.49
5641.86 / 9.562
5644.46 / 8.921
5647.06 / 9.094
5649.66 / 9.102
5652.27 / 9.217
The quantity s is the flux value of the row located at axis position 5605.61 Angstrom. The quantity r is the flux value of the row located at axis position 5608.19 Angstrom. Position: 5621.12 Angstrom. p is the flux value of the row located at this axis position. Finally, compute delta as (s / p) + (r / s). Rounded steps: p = 8.867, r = 8.504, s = 8.377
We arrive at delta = 1.96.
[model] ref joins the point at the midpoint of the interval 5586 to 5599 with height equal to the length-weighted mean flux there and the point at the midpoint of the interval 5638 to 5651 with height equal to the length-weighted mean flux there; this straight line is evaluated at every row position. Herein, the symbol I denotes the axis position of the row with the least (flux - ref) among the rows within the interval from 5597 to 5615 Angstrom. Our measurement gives 5603.03 Angstrom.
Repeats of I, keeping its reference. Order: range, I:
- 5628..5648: 5628.89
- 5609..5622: 5615.94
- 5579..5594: 5579.85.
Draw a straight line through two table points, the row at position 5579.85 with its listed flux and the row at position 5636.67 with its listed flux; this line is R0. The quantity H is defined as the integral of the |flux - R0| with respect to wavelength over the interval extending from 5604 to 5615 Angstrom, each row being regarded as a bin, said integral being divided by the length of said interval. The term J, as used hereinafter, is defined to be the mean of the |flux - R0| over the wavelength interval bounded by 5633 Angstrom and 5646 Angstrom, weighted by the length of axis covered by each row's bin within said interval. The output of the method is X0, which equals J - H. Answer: -0.1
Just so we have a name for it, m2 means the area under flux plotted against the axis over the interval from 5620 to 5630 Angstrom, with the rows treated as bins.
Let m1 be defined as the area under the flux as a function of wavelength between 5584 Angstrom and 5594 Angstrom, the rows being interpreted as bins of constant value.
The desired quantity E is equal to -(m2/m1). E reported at -0.9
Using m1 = 94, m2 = 84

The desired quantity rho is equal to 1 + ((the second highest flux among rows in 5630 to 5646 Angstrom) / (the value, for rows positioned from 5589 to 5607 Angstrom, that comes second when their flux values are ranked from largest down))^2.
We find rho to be 2.05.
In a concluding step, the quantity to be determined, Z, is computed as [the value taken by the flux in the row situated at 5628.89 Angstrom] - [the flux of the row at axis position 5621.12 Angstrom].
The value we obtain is -0.6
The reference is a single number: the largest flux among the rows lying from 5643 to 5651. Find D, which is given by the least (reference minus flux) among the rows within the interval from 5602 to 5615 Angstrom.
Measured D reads 0.1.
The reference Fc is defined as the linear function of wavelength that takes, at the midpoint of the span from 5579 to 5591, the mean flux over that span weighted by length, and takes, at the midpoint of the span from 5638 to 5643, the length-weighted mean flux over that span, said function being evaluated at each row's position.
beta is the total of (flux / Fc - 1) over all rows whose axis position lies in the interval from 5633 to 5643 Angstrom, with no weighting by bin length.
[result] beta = -0.1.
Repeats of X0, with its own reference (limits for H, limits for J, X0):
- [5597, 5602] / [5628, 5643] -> 0.2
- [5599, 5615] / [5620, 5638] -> 0.3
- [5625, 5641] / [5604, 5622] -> -0.1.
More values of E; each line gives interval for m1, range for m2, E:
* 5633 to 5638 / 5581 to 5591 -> -2.0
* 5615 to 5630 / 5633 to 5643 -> -0.8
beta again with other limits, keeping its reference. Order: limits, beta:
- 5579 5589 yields 0.0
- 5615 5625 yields -0.5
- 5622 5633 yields -0.6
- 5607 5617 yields -0.4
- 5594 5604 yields -0.2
